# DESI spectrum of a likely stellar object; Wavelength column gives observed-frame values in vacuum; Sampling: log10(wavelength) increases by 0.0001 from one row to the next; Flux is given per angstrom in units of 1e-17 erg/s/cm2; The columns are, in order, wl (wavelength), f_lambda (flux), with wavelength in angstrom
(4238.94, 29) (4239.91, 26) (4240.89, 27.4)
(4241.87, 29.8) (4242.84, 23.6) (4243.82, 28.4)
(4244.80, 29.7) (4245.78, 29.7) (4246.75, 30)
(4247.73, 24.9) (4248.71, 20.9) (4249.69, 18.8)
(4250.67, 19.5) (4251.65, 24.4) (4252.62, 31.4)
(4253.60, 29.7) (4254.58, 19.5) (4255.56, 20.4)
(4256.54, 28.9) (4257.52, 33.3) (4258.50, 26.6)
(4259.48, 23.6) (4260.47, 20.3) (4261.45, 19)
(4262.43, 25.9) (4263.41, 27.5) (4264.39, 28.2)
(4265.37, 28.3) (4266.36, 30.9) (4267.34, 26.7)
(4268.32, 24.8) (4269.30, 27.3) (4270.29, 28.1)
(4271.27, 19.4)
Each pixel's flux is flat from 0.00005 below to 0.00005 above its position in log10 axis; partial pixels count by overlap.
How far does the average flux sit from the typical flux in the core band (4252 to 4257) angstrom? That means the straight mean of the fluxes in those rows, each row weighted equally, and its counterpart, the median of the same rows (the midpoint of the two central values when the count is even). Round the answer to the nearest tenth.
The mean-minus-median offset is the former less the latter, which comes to -2.9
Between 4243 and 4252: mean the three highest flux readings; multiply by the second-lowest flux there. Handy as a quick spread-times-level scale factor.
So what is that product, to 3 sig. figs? 581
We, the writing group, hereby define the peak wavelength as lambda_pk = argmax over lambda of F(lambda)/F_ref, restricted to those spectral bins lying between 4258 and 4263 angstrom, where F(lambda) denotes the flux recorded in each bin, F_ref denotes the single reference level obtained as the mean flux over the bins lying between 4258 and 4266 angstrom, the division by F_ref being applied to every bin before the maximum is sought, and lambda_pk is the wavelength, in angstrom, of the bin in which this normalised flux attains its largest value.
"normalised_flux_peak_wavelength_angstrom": 4258.50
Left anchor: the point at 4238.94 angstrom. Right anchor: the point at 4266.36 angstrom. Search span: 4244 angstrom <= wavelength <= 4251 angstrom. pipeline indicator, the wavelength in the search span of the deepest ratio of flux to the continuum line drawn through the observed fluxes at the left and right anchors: 4249.69 angstrom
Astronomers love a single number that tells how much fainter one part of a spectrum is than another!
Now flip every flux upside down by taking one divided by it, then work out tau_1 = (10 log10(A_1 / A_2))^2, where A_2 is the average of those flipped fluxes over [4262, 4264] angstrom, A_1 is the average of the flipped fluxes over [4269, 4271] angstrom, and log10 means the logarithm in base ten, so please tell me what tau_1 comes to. 0.0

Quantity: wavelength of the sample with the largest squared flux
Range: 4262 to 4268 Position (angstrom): 4266.36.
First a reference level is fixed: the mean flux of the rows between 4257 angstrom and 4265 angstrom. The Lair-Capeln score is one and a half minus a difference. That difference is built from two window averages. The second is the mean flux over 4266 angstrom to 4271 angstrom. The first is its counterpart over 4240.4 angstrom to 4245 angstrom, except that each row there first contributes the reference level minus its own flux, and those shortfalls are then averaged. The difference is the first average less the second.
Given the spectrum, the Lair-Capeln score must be 31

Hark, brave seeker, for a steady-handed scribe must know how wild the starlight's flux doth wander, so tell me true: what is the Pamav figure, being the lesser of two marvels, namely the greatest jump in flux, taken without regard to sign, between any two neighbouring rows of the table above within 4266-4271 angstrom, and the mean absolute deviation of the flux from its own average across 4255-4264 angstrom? 3.8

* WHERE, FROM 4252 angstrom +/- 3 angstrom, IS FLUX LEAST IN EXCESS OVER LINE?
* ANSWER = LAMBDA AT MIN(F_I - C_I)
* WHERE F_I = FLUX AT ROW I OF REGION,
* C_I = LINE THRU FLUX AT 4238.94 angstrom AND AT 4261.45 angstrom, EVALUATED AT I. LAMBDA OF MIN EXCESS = 4249.69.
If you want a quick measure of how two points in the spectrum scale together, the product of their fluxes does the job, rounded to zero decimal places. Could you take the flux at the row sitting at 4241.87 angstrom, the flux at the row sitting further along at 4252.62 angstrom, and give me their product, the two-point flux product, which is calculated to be 936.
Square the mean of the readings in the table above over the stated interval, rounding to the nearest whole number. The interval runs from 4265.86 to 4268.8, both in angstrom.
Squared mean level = 754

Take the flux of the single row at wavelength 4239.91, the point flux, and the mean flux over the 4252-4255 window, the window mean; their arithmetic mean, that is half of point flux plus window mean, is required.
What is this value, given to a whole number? 26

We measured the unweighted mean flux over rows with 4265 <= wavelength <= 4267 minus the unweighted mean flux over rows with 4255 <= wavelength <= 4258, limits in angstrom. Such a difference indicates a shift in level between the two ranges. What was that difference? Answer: 2.1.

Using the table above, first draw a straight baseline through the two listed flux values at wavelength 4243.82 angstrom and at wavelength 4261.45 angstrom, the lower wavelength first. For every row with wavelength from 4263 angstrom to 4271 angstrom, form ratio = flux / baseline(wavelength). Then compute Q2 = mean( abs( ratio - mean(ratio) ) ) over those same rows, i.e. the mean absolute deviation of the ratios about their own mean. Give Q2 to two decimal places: 0.13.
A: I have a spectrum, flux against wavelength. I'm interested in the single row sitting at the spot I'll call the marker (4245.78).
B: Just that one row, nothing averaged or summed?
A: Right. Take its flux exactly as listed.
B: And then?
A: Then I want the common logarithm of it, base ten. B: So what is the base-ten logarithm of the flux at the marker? 1.47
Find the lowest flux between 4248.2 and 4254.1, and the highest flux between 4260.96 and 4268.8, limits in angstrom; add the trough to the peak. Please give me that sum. 49.7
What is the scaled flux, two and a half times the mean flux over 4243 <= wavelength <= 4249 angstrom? 68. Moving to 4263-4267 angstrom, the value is 72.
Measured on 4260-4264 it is 58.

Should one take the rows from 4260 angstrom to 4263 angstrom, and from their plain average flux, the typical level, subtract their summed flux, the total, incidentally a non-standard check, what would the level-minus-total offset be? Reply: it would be -43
